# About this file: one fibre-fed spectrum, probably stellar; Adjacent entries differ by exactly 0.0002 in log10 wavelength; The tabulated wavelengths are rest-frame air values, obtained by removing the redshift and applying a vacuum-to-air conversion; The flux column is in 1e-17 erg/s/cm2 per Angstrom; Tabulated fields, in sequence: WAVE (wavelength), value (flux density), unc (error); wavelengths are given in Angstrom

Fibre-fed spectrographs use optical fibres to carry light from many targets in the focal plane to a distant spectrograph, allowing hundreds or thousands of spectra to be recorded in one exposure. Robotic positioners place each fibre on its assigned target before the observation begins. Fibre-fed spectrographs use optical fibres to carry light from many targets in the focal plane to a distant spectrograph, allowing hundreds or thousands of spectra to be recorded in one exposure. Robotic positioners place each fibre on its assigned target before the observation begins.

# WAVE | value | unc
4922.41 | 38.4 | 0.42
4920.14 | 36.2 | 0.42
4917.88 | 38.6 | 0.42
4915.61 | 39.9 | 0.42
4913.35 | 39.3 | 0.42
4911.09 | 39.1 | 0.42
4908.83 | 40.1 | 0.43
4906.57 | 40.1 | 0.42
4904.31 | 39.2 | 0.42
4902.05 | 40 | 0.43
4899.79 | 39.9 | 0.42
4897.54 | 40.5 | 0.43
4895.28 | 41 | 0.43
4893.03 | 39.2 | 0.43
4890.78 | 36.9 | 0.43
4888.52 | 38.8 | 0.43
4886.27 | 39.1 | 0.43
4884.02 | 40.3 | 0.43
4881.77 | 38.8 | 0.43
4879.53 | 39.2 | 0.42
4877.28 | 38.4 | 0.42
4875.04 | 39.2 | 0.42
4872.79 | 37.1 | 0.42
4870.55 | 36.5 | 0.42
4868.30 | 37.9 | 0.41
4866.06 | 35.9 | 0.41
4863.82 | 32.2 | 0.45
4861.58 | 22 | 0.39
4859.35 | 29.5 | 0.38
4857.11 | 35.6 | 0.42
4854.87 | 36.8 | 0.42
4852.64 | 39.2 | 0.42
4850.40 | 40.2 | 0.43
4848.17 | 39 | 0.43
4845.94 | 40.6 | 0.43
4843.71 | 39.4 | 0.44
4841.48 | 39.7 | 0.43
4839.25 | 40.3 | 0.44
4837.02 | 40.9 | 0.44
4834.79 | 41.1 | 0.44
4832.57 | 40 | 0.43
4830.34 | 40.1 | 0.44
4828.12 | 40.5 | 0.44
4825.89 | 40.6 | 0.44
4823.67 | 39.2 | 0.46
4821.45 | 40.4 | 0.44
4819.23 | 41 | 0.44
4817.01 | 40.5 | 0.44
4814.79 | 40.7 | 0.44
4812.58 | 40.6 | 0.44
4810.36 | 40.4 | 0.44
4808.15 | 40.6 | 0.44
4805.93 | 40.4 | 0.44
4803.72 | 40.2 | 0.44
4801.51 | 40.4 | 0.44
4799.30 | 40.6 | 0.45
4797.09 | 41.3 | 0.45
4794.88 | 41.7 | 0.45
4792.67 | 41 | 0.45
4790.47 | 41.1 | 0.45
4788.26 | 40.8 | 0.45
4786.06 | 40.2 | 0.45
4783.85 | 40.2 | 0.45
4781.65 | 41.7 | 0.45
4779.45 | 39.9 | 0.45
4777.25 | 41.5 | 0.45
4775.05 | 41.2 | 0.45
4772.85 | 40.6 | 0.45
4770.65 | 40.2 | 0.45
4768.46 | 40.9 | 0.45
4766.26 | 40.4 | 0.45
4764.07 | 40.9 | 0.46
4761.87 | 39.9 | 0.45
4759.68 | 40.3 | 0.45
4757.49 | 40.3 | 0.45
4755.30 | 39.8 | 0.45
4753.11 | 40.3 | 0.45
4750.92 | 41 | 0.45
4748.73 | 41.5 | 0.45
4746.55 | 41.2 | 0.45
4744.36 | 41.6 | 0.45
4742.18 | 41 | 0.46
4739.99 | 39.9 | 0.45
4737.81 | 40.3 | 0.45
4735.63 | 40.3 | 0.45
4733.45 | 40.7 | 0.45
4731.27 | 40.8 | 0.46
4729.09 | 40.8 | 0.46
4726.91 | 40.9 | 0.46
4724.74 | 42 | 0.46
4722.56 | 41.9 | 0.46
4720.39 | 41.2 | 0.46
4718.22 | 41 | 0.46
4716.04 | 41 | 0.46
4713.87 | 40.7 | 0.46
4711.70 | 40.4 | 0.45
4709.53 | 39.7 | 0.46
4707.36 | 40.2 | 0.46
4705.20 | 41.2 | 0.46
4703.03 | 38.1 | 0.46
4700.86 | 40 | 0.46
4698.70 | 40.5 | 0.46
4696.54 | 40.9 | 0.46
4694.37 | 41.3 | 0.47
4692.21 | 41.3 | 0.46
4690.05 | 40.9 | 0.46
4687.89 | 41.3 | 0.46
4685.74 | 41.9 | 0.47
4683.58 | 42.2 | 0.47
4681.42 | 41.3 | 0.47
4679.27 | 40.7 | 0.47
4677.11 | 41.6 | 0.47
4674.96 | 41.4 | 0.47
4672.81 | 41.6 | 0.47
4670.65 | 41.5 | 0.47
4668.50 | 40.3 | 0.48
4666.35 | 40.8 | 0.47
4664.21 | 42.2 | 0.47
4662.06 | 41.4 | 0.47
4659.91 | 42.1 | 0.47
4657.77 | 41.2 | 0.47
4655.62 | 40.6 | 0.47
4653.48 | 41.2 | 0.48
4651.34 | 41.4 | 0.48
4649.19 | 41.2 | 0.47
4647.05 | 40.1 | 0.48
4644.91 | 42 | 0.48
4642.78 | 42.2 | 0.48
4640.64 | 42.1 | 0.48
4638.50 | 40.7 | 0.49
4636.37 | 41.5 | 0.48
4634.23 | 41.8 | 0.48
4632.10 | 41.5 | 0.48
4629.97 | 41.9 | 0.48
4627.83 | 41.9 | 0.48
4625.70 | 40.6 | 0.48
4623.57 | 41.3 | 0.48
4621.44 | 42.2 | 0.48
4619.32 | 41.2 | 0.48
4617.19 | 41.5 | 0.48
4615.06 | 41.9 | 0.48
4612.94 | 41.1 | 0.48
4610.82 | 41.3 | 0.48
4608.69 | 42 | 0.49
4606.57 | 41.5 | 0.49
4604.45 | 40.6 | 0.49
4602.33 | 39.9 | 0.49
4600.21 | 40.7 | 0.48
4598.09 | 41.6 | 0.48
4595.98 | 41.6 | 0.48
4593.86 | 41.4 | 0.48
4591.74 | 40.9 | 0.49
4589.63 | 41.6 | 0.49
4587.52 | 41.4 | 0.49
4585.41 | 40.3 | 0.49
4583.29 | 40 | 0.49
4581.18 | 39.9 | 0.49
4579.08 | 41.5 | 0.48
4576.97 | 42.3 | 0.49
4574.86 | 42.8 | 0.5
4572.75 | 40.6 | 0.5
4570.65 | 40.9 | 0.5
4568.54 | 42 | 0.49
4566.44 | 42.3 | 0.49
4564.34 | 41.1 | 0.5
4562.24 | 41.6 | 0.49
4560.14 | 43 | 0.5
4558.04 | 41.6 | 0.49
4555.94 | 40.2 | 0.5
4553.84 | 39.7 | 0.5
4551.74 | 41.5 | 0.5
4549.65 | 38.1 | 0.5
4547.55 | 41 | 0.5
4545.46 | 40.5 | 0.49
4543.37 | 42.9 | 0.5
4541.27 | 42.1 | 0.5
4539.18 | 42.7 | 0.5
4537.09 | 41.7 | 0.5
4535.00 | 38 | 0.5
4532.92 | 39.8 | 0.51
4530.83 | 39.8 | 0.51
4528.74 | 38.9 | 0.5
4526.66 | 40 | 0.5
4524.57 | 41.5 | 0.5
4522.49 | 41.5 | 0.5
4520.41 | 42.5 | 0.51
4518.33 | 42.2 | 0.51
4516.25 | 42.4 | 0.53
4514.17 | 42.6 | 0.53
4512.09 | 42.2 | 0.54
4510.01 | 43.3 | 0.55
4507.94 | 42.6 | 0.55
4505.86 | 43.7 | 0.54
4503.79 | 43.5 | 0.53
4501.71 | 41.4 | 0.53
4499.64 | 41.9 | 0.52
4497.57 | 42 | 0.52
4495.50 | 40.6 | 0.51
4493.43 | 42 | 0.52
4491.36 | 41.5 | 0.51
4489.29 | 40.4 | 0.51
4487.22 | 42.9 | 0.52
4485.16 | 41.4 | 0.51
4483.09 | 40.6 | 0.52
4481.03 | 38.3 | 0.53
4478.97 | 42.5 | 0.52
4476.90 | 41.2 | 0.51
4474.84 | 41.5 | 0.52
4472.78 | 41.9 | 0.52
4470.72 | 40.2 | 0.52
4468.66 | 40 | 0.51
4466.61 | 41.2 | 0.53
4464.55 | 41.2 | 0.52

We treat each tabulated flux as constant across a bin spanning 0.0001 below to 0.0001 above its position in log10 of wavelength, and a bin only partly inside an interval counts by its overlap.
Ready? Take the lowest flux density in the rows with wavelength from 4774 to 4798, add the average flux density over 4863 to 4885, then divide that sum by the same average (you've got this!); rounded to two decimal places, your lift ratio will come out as 2.06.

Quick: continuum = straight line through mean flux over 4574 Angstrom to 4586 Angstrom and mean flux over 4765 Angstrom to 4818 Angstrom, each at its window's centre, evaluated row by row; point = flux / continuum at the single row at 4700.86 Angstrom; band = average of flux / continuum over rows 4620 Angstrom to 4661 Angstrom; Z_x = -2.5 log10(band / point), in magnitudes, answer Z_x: -0.035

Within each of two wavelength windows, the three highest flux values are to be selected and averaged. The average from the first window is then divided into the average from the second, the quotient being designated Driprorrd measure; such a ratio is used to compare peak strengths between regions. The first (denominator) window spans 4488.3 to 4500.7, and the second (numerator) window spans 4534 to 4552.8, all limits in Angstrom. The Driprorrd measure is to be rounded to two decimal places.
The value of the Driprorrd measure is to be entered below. 1.01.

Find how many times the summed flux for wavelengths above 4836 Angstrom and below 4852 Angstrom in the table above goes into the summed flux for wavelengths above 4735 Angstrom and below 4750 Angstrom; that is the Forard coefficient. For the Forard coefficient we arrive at 1.02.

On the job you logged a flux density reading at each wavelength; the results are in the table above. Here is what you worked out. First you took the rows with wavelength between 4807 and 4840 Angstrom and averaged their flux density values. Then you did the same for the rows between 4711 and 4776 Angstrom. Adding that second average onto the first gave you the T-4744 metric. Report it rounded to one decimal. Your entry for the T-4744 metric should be 81.2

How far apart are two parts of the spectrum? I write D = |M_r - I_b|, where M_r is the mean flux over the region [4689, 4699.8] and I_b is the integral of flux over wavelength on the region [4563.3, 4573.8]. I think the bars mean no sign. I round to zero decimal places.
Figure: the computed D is 394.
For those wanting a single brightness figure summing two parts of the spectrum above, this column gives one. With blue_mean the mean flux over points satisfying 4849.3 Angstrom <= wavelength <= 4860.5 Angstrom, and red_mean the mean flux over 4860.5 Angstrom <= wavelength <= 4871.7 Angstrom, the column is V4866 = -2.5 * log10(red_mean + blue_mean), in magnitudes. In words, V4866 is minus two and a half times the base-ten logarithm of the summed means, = -4.60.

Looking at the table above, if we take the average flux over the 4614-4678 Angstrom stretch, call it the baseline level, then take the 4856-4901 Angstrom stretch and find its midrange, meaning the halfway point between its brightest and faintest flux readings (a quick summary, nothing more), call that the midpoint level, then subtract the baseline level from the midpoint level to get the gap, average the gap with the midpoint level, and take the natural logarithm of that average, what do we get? 2.38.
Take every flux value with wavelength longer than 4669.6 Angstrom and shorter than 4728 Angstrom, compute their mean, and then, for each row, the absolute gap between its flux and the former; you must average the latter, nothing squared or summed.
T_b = 0.58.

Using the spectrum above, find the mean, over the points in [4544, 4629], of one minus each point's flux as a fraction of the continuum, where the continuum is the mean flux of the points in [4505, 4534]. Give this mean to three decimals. 0.011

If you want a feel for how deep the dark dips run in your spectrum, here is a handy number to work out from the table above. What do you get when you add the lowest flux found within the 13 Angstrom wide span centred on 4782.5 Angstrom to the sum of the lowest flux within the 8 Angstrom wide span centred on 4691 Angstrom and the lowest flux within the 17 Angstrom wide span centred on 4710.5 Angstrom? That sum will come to 118.9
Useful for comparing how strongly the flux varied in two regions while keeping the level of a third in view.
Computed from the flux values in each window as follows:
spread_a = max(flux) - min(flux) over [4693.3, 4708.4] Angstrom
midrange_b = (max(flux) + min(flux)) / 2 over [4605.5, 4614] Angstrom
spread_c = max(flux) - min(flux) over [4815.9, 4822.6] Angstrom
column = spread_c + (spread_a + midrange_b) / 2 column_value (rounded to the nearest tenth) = 23.0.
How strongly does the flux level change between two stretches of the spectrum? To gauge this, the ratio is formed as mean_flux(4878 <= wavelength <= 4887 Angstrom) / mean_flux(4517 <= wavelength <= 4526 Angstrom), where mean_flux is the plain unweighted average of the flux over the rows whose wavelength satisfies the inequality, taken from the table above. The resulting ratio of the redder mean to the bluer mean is 0.94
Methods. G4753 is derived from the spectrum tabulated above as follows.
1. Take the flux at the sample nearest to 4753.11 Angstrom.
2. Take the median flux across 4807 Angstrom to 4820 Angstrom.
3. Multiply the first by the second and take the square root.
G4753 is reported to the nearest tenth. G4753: 40.4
